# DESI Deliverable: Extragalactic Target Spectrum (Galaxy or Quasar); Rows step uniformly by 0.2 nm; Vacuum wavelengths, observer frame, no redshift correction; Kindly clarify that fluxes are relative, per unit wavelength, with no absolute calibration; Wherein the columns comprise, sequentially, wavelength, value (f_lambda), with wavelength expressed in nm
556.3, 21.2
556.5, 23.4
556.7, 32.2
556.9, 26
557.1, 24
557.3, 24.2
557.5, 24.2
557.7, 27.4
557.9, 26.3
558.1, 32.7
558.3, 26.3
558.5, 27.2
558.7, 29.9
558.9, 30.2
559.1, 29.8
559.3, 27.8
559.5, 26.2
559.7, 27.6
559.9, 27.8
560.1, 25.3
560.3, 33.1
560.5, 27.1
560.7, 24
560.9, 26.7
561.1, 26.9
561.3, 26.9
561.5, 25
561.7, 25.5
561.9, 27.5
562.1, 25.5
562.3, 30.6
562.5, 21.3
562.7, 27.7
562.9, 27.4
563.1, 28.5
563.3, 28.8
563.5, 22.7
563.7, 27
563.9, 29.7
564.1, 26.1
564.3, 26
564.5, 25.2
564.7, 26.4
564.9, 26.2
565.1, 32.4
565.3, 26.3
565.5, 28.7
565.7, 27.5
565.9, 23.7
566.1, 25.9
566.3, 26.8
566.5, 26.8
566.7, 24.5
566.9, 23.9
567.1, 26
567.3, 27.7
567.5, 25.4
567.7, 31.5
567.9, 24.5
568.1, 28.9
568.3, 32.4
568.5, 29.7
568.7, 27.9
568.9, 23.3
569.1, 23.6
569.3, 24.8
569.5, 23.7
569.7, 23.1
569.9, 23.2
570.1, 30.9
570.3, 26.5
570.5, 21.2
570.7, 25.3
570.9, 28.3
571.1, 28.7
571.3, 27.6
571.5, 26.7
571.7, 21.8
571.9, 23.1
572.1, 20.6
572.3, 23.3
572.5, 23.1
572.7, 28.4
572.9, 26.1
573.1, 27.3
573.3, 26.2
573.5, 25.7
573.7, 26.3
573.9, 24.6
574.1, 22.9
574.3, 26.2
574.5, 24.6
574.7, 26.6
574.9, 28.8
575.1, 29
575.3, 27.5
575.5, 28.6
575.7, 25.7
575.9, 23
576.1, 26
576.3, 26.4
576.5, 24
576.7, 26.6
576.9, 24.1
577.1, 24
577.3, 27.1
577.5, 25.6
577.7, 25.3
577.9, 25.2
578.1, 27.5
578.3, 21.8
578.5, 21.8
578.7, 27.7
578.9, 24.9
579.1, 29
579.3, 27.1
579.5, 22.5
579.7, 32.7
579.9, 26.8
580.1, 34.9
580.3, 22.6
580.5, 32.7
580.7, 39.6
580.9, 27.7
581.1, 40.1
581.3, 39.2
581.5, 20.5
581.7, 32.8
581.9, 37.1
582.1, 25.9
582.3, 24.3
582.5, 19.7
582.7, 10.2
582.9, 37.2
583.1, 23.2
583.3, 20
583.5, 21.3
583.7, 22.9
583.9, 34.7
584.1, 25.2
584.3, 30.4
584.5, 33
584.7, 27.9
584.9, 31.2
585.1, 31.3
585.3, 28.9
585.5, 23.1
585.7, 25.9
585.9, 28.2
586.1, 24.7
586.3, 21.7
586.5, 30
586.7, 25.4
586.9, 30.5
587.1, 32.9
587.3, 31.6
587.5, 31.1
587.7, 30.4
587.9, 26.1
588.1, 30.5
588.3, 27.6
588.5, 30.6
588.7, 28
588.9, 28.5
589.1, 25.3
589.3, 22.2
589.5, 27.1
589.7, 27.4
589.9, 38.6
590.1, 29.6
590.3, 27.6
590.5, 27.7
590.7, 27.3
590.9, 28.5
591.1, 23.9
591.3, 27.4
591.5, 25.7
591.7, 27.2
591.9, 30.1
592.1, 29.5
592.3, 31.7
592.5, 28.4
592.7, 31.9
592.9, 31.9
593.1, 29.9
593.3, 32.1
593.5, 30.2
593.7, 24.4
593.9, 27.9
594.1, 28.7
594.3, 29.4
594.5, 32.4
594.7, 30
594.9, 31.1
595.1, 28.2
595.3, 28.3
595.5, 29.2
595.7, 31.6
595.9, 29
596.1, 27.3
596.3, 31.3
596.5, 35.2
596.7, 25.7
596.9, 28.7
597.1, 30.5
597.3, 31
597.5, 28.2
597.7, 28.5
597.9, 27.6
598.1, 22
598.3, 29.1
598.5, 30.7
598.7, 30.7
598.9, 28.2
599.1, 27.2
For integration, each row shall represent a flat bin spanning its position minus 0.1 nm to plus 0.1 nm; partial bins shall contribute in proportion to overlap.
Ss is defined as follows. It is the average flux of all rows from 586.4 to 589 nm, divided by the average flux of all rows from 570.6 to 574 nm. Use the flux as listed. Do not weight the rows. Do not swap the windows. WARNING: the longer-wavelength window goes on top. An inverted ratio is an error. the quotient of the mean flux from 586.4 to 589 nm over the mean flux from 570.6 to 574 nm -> 1.16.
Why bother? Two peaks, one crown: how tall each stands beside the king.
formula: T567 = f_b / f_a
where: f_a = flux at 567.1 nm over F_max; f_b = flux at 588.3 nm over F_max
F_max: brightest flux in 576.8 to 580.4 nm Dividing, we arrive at 1.06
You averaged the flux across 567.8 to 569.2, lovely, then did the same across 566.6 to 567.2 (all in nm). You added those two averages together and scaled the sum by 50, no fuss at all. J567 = 2599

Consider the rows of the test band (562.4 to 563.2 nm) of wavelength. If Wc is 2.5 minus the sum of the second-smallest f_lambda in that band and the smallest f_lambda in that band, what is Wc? -46.2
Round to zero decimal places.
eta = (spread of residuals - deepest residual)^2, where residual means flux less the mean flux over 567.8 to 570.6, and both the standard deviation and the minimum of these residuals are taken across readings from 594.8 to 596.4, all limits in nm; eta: 0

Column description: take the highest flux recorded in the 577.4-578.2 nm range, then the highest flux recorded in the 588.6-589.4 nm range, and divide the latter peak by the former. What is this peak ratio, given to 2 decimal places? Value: 1.04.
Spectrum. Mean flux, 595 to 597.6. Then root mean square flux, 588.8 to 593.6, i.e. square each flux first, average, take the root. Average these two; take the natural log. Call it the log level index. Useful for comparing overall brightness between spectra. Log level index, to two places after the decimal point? 3.38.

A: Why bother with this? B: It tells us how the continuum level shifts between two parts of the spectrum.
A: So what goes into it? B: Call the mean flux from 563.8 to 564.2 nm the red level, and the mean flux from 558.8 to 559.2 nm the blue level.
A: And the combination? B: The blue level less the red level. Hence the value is 2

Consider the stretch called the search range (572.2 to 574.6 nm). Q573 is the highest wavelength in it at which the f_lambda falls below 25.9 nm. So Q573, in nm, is 574.5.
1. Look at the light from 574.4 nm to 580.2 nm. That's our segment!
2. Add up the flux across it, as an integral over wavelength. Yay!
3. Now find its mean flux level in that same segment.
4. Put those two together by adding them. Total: 179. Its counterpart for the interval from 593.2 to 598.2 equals 175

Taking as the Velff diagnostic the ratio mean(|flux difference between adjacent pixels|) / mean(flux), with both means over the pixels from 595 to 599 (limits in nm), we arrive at 0.093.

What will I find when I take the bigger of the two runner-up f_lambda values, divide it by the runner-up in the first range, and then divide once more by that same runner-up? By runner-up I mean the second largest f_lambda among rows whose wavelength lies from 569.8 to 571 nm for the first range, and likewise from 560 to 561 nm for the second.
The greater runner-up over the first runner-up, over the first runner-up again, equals 0.035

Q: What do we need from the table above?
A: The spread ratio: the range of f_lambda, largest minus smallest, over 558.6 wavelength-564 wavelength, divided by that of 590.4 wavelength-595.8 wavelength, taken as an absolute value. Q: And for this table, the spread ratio 1.4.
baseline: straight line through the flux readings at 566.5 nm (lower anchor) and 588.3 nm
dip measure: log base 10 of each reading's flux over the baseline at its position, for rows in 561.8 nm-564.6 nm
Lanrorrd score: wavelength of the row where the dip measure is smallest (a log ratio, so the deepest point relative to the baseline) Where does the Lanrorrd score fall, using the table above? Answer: 562.5 nm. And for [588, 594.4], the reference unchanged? 589.3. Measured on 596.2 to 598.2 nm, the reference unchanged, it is 598.1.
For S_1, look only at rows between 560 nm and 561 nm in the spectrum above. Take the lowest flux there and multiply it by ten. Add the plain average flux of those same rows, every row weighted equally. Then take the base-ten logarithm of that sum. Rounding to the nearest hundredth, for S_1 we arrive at 2.43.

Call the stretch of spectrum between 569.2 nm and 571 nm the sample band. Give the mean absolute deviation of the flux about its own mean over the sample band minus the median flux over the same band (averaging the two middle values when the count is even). -22.6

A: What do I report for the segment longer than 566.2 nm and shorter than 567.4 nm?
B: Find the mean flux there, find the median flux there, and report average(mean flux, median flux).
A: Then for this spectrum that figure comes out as 26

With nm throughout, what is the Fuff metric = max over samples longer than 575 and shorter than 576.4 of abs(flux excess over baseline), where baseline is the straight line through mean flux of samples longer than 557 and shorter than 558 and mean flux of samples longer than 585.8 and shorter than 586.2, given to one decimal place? 3.0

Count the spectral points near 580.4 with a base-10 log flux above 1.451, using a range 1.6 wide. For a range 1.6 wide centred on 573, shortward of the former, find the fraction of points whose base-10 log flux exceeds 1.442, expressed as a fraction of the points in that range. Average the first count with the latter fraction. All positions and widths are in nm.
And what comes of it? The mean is 2.6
